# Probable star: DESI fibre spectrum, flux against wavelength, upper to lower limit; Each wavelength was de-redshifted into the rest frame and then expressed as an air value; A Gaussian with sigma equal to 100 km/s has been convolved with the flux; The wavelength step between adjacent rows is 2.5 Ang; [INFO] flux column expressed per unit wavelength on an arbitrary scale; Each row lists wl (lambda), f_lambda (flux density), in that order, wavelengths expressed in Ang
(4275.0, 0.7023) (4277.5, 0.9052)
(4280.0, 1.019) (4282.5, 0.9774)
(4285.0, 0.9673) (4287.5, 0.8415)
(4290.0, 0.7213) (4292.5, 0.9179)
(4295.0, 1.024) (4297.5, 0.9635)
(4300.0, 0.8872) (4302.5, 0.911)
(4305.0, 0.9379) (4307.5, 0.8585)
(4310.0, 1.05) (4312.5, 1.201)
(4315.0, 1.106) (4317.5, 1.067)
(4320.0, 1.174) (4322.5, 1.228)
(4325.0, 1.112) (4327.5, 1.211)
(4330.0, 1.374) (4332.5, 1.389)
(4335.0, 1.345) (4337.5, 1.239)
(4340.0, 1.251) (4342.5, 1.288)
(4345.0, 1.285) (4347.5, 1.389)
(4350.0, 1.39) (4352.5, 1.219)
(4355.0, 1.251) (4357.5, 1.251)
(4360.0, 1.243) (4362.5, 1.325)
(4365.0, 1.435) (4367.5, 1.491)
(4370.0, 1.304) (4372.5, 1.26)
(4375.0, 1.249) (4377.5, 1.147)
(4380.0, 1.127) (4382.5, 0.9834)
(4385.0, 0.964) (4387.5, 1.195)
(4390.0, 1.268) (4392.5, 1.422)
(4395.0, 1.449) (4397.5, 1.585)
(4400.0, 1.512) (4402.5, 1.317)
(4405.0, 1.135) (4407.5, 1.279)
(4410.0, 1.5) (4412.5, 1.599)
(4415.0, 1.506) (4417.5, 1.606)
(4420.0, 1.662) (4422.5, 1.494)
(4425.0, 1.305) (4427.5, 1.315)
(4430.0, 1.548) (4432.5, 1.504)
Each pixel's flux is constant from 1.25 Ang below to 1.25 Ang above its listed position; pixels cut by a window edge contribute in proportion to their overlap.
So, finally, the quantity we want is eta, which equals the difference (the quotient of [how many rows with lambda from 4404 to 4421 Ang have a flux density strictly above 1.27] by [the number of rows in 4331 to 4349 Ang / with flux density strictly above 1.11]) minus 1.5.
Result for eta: -0.6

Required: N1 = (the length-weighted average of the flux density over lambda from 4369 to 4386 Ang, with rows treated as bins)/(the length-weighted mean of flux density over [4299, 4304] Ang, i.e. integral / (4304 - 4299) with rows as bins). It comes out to 1.27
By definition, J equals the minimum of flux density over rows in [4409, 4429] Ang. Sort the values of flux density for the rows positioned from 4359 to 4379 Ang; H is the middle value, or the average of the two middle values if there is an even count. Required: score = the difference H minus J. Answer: -0.02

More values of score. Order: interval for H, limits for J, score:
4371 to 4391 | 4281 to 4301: 0.45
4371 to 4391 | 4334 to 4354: -0.05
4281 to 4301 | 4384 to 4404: -0.02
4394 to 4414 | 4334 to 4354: 0.26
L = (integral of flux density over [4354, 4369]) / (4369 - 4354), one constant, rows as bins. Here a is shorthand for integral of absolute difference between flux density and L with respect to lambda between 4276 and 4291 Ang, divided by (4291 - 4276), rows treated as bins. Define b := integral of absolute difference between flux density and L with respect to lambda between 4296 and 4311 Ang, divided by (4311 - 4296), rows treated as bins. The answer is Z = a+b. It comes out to 0.83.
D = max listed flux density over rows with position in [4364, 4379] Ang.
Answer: 1.491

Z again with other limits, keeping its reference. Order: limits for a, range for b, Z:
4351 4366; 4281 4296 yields 0.50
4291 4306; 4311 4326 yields 0.58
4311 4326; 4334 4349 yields 0.24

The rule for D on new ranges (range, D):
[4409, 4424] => 1.662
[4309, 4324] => 1.228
